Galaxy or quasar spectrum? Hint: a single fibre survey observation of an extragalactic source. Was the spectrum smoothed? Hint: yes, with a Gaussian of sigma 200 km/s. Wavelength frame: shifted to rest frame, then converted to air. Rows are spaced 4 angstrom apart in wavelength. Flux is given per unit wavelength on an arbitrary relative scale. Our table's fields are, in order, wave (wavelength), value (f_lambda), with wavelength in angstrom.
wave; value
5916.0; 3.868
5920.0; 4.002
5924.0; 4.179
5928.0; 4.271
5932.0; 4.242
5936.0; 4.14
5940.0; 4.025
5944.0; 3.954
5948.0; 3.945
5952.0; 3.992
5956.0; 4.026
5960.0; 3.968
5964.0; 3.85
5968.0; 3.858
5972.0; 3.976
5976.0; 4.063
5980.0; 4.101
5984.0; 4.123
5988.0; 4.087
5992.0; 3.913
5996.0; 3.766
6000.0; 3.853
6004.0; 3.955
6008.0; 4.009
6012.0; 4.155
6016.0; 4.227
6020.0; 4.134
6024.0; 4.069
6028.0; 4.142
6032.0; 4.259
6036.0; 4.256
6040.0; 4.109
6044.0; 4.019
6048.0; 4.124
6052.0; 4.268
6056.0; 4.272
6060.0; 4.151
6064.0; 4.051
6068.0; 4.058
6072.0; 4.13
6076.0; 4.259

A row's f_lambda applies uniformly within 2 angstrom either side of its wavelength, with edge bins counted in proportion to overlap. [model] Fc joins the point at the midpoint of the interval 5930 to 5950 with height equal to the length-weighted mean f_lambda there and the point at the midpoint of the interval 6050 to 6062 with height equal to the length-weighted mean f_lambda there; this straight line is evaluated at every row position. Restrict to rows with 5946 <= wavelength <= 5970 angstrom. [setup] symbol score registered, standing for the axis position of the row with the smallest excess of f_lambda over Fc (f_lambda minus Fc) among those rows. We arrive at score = 5964.0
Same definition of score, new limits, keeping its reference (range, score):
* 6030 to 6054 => 6044.0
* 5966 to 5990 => 5968.0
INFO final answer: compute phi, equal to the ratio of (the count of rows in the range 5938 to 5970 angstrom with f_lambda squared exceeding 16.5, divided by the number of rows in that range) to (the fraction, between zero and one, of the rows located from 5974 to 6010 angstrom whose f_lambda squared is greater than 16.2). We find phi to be 0.00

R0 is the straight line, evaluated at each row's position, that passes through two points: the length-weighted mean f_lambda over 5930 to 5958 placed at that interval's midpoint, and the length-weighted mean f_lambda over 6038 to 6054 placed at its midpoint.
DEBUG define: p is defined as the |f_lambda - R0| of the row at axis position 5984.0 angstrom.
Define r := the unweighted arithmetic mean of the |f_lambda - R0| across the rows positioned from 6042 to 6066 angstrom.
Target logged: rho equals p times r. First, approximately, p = 0.04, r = 0.081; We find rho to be 0.004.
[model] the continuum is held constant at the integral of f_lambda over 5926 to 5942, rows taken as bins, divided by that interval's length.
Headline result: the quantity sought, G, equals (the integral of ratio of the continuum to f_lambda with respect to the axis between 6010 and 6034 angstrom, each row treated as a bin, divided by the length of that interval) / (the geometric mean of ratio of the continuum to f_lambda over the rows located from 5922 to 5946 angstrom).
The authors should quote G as 0.99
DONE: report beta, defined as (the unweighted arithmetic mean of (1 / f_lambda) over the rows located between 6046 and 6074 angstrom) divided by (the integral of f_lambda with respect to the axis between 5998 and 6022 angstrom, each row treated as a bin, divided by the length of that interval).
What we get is 0.0594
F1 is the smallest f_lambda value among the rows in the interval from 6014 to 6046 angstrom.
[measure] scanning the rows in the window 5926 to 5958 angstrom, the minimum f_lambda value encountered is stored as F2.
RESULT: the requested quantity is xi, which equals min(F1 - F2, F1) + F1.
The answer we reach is 4.09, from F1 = 4.019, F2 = 3.945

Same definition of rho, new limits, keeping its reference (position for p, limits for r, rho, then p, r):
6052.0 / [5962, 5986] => 0.013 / 0.13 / 0.099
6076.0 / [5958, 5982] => 0.011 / 0.10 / 0.107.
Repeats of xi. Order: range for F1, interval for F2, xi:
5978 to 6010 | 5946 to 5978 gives 3.68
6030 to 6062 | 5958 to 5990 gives 4.19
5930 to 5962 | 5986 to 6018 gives 4.12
